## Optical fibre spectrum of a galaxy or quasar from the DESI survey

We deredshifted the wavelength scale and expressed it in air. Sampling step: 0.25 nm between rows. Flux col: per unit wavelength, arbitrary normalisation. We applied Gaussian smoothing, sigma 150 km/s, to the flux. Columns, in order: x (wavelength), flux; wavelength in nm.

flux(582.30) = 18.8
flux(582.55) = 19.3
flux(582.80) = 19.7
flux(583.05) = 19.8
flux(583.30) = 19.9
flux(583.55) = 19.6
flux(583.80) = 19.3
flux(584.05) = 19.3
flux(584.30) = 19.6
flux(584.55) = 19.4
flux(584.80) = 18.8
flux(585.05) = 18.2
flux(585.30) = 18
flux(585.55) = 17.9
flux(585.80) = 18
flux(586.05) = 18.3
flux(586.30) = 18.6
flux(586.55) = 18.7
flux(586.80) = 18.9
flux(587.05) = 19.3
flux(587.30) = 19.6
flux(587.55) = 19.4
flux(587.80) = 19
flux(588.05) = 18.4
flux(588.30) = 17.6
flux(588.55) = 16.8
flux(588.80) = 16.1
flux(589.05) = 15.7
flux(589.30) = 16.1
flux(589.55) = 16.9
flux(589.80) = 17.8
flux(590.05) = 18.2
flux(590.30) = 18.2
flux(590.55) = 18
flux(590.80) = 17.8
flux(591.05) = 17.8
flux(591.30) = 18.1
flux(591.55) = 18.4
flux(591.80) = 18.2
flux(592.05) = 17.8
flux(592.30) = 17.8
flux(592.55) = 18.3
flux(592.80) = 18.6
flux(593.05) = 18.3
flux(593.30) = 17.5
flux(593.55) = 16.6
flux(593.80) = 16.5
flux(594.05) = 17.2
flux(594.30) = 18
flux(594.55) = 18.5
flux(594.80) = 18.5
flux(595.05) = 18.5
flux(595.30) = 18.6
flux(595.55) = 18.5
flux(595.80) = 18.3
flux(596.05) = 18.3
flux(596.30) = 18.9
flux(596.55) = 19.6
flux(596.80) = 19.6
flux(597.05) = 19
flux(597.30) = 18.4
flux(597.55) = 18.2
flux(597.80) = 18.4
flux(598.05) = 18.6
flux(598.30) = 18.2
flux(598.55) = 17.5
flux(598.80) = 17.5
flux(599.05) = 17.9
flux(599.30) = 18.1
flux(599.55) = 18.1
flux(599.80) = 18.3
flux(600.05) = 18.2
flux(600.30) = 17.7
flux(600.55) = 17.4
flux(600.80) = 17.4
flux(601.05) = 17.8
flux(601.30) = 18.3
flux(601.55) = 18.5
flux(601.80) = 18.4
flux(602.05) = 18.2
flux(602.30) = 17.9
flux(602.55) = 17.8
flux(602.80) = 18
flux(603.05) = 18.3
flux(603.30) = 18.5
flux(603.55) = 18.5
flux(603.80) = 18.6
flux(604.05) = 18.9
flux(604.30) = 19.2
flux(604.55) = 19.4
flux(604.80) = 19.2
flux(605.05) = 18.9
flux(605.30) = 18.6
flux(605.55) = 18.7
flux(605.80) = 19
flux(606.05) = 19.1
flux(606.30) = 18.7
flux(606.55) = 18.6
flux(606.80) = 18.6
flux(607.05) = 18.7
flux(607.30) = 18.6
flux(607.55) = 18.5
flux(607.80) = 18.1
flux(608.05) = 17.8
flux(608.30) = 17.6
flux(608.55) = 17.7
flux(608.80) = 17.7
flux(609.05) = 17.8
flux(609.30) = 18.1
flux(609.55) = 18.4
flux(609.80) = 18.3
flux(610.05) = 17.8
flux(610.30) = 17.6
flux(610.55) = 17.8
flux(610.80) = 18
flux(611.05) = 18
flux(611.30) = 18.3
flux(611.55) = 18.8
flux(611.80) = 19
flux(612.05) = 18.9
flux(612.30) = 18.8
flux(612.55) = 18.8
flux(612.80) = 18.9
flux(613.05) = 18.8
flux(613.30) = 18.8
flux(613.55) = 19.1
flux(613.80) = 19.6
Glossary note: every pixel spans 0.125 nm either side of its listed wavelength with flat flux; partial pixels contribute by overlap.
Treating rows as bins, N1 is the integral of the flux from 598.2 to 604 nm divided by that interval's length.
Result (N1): 18.06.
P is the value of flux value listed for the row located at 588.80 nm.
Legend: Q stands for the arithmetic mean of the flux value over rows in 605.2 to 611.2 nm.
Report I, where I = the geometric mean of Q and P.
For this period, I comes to 17.1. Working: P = 16.1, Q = 18.2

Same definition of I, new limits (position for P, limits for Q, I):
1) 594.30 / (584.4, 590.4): 18.0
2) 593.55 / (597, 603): 17.3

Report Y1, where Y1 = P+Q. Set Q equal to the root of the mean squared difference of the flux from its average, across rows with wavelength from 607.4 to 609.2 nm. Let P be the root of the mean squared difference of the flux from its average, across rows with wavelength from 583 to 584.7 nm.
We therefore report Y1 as 0.51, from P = 0.219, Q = 0.290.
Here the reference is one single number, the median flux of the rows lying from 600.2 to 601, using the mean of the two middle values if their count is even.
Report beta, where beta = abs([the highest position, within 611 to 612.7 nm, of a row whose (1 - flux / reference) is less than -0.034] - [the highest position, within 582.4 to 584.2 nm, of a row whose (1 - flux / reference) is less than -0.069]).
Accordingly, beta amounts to 28.50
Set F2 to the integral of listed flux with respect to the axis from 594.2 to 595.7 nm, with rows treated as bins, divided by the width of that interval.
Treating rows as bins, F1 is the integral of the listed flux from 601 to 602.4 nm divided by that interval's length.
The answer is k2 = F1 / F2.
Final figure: 0.99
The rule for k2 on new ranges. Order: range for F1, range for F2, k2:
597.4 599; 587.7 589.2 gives 1.05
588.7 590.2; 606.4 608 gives 0.91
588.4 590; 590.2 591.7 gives 0.92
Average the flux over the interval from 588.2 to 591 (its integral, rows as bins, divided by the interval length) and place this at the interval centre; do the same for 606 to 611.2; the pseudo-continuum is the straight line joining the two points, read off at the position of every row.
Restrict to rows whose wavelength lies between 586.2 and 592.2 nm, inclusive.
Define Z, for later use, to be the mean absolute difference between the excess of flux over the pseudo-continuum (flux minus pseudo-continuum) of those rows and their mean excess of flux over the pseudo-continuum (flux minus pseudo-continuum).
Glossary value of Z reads 0.81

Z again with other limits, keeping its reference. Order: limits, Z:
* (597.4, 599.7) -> 0.29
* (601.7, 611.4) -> 0.48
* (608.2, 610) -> 0.26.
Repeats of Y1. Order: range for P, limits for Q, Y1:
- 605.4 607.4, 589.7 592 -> 0.39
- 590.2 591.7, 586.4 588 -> 0.52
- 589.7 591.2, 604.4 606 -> 0.45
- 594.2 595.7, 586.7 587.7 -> 0.45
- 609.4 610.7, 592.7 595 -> 1.09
